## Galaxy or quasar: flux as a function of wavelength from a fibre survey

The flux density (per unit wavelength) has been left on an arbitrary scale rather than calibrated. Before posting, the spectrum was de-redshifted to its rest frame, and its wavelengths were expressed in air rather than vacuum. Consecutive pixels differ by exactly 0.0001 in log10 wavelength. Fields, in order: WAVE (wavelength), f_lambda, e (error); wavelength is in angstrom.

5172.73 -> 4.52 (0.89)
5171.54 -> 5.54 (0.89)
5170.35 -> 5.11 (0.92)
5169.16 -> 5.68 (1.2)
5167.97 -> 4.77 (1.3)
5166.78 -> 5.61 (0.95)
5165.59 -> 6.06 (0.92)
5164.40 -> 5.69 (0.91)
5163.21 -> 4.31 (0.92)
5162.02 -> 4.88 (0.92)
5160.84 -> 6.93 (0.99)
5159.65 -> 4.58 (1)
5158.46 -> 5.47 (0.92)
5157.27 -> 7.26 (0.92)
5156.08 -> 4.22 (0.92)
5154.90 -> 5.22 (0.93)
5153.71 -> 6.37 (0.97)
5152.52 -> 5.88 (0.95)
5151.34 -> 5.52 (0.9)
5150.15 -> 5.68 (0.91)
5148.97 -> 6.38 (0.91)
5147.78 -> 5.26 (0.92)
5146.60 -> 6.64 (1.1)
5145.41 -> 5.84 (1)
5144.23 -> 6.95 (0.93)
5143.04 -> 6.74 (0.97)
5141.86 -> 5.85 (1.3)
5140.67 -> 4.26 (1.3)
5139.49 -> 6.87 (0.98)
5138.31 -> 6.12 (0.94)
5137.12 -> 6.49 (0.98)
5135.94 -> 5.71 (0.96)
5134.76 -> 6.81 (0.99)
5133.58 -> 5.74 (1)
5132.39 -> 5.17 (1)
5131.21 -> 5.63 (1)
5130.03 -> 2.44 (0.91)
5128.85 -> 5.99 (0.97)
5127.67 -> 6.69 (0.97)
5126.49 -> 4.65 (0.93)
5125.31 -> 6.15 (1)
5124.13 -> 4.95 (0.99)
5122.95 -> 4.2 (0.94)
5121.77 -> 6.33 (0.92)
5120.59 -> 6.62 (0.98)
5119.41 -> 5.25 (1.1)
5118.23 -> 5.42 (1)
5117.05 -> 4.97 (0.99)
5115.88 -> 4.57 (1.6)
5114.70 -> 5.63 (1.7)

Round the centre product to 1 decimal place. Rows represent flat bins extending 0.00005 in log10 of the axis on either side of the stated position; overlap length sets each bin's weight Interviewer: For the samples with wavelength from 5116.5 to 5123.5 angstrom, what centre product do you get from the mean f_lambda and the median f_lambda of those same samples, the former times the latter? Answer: 29.2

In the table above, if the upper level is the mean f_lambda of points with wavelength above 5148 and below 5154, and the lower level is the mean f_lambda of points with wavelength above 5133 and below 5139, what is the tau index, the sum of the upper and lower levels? 12.1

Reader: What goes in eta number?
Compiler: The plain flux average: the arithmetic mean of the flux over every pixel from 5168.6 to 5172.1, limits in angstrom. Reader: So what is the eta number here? 5.4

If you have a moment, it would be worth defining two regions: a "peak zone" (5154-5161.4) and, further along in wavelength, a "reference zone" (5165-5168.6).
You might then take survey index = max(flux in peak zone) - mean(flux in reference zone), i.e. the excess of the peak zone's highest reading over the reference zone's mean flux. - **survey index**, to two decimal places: 1.78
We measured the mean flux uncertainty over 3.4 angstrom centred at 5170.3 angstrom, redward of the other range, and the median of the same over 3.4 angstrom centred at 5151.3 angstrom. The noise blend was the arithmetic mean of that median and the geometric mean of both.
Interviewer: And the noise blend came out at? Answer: 0.933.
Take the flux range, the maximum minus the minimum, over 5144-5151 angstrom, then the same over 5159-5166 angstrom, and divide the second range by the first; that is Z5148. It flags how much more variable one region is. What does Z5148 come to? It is 1.6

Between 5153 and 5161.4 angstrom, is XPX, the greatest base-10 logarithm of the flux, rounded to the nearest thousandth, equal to 0.861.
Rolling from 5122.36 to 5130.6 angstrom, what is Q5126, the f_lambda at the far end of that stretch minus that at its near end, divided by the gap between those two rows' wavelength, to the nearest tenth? -0.2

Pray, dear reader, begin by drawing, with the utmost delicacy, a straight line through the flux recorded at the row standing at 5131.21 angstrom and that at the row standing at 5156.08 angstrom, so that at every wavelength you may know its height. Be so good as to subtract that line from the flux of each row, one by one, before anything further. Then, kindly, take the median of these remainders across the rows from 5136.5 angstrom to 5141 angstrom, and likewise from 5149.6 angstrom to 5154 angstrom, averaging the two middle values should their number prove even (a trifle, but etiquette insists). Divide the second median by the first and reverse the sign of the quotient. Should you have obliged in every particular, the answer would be -1.24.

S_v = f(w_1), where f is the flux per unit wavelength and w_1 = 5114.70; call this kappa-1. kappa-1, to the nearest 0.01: 5.63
